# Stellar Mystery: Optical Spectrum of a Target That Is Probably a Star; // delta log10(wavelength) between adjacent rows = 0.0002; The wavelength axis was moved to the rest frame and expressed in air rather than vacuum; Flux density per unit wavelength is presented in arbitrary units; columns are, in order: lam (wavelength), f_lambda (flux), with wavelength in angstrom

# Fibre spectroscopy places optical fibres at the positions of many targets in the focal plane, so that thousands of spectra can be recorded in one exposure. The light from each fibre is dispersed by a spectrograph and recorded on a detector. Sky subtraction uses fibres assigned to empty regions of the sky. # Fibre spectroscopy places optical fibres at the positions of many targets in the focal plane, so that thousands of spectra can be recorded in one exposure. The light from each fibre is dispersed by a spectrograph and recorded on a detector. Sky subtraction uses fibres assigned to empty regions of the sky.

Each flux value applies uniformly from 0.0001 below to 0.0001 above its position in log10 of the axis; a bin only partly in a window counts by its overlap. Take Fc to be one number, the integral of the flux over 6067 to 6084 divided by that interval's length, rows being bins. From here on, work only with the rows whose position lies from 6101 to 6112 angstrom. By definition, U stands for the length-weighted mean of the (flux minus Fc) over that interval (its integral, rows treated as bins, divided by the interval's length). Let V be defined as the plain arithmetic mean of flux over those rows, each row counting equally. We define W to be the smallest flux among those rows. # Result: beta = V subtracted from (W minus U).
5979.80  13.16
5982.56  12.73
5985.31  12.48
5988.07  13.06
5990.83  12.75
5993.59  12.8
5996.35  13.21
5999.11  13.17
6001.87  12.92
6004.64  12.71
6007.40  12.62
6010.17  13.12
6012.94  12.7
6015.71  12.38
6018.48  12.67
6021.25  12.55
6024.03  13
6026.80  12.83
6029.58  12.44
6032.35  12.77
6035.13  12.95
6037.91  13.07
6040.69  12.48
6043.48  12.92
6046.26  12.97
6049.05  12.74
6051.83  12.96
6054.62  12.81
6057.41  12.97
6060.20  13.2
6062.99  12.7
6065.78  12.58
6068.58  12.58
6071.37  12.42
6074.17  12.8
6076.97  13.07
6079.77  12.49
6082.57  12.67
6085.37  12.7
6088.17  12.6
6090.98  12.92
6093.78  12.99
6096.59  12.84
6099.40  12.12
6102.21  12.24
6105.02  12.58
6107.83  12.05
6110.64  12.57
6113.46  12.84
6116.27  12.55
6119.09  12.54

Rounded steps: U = -0.31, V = 12.36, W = 12.05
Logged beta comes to -0.004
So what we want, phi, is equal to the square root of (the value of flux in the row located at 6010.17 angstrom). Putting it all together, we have 3.62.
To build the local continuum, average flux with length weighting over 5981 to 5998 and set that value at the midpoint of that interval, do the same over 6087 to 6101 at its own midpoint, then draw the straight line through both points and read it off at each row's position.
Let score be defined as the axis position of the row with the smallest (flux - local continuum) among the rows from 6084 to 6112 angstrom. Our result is 6107.83 angstrom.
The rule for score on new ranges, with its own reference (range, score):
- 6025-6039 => 6029.58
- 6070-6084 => 6071.37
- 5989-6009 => 6007.40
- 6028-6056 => 6029.58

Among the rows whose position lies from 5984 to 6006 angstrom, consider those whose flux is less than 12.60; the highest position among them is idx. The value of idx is 5985.31 angstrom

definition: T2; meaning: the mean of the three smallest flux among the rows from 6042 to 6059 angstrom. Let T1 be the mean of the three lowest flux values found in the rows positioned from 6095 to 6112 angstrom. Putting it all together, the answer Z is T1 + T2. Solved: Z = 25.0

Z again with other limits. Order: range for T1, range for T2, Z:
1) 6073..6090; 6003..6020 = 25.1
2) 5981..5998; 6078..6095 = 25.2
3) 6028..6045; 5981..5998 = 25.2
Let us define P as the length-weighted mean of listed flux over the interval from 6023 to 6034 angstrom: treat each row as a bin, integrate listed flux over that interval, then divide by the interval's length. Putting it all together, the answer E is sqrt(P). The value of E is 3.573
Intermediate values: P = 12.8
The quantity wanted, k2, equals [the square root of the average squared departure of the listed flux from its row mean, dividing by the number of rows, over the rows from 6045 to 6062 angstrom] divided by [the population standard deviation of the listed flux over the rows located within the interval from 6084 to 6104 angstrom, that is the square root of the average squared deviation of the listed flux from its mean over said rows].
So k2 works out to 0.47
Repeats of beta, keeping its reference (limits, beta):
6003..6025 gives -0.387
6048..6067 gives -0.460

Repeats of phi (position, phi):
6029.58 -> 3.53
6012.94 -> 3.56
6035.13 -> 3.60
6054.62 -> 3.58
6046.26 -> 3.60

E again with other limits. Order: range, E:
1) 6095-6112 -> 3.522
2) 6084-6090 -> 3.559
